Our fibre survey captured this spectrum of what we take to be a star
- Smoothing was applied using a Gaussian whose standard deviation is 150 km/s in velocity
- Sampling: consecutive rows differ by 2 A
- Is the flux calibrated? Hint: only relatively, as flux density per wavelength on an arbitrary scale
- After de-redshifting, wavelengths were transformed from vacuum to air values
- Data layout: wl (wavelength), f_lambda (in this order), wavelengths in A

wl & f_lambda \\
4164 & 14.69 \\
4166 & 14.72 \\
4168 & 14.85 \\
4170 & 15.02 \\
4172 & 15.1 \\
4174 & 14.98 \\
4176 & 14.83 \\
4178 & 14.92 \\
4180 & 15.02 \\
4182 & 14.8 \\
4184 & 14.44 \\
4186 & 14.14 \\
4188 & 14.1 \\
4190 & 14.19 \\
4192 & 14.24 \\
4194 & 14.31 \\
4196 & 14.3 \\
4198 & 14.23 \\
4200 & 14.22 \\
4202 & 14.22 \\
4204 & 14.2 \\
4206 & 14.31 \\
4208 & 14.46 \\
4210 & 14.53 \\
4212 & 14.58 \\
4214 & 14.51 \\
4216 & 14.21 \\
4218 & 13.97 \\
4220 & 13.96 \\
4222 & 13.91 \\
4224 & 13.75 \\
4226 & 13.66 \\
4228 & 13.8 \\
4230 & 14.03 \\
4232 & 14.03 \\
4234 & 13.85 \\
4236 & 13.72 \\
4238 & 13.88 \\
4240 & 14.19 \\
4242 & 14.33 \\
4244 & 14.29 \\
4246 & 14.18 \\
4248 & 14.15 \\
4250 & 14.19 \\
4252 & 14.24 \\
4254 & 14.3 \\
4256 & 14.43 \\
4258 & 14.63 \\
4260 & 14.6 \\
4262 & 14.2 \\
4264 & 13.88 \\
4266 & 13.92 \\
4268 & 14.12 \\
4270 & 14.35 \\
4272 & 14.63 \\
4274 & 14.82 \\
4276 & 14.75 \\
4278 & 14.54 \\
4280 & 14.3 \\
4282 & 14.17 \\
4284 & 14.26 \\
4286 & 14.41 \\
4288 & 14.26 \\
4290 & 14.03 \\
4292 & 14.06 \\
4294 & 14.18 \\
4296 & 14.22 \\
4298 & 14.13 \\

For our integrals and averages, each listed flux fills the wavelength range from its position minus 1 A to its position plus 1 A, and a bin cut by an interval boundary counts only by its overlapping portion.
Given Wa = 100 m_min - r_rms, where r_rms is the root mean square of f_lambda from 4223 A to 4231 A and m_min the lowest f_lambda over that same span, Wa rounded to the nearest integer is 1352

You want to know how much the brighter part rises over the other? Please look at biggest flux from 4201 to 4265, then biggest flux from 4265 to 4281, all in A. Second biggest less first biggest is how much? 0.2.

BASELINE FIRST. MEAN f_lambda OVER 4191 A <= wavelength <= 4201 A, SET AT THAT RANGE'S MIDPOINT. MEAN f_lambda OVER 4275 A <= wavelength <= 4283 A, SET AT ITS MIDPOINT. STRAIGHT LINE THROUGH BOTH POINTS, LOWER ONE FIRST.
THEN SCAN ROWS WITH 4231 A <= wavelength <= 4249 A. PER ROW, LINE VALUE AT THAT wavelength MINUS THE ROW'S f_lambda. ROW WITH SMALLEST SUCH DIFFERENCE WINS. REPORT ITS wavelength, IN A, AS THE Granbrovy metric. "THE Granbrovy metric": 4242 A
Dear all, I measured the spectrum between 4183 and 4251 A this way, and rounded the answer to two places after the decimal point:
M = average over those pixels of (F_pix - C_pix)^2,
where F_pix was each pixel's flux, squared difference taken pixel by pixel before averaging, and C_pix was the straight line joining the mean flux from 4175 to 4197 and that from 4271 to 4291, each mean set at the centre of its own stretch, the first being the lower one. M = 0.15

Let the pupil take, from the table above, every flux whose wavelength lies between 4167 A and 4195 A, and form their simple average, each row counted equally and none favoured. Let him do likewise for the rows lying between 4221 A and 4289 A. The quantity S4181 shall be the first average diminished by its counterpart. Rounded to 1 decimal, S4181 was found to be 0.4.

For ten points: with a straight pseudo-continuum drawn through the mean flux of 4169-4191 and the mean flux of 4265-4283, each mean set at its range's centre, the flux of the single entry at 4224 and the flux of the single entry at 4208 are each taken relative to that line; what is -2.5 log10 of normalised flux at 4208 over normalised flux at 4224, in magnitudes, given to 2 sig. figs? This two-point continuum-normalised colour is -0.051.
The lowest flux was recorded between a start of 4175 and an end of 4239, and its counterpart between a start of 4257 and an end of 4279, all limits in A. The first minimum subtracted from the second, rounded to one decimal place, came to 0.2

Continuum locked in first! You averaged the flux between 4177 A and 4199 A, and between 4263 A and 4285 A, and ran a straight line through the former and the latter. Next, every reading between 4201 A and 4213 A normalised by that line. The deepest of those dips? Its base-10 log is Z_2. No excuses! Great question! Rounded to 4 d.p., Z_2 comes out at -0.0064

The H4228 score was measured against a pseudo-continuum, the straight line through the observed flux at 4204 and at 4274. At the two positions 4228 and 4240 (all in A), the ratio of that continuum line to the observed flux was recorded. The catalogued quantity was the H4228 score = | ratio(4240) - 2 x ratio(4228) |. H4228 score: 1.066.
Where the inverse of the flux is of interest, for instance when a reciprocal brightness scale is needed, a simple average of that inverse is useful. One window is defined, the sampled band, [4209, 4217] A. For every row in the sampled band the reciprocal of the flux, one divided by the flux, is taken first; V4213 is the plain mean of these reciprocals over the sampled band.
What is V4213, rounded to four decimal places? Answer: 0.0692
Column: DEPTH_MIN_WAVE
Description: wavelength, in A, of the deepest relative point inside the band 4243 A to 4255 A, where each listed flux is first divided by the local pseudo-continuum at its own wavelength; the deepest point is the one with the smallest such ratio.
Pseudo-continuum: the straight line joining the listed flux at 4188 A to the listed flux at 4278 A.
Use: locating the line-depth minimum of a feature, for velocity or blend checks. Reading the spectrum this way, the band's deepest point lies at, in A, 4248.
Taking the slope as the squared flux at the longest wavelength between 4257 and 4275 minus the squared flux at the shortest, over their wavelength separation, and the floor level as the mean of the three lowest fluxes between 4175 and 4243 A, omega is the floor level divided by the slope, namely 39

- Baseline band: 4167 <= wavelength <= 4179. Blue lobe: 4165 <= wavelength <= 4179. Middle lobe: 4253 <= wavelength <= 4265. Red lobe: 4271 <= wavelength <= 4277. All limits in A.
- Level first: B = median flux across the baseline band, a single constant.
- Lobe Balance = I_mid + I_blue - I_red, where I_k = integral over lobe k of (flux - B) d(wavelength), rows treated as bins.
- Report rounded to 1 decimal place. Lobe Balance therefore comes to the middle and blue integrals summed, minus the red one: -6.5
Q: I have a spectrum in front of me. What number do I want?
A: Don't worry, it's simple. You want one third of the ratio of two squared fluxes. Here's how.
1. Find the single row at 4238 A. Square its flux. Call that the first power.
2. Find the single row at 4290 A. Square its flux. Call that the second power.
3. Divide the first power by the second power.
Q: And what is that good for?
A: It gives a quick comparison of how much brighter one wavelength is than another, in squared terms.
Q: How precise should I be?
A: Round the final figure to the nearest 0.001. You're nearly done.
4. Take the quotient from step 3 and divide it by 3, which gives 0.326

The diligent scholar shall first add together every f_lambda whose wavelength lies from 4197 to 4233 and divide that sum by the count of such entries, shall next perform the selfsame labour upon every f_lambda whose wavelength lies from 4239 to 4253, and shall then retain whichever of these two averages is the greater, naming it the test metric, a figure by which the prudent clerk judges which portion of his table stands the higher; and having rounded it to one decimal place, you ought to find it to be 14.2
